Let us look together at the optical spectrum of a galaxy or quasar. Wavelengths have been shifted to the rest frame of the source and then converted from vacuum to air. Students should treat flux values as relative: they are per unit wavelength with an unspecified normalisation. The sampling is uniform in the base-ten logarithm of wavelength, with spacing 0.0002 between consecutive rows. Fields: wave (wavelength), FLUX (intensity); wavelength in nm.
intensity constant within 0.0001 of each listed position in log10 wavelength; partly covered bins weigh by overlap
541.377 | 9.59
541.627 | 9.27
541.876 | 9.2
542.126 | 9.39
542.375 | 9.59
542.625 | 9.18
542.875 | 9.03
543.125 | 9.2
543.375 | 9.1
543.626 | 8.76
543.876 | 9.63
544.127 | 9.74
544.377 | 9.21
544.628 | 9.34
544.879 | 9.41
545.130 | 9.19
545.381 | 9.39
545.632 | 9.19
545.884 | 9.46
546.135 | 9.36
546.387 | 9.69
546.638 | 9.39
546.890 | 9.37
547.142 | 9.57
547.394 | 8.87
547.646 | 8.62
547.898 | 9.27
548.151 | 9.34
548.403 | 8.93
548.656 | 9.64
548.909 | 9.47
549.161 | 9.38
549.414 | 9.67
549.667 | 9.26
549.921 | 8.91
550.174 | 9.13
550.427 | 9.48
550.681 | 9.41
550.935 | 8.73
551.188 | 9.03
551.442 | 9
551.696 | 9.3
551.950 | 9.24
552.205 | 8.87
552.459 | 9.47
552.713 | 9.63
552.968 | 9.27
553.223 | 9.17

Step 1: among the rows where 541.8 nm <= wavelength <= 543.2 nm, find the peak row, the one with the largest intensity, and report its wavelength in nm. 542.375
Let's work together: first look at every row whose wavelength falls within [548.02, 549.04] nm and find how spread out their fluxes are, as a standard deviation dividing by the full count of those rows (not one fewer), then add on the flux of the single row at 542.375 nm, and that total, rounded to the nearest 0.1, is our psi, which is 9.9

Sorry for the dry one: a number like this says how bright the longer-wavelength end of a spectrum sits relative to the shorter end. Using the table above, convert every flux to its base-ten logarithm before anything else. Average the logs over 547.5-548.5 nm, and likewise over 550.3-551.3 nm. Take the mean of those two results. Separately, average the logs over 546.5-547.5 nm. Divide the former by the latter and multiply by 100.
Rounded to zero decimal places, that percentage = 99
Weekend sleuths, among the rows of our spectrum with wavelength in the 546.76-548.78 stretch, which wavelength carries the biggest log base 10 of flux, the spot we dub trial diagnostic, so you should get 548.656 nm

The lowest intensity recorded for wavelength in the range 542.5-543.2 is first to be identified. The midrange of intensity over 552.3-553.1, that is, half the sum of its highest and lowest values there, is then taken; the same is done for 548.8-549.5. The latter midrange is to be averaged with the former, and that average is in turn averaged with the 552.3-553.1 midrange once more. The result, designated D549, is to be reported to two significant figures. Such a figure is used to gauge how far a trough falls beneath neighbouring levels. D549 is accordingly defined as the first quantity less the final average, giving -0.44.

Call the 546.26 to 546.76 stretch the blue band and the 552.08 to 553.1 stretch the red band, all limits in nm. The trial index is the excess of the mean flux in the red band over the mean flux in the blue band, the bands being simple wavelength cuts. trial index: -0.23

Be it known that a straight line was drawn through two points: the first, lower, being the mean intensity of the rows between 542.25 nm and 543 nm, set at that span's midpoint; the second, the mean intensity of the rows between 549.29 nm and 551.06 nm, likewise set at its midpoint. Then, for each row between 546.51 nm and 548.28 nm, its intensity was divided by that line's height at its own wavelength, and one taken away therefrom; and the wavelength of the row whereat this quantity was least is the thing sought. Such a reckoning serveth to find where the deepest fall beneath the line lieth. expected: 547.646 nm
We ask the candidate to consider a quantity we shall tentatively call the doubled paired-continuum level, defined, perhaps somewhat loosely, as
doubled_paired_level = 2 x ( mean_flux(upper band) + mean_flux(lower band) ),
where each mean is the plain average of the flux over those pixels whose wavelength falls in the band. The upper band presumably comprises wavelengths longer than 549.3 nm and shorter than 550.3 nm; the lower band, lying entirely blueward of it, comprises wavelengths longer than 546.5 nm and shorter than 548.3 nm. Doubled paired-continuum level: 36.9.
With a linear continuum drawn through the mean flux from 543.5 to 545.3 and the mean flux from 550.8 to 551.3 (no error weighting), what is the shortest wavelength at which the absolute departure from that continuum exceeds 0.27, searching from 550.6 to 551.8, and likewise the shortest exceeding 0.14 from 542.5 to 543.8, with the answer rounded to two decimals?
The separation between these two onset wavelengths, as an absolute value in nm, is 8.06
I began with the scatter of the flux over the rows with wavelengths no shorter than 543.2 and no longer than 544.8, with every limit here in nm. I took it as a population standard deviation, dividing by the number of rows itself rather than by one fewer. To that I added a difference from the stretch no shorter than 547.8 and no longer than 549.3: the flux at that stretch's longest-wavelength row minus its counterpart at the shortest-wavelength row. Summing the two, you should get 0.44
